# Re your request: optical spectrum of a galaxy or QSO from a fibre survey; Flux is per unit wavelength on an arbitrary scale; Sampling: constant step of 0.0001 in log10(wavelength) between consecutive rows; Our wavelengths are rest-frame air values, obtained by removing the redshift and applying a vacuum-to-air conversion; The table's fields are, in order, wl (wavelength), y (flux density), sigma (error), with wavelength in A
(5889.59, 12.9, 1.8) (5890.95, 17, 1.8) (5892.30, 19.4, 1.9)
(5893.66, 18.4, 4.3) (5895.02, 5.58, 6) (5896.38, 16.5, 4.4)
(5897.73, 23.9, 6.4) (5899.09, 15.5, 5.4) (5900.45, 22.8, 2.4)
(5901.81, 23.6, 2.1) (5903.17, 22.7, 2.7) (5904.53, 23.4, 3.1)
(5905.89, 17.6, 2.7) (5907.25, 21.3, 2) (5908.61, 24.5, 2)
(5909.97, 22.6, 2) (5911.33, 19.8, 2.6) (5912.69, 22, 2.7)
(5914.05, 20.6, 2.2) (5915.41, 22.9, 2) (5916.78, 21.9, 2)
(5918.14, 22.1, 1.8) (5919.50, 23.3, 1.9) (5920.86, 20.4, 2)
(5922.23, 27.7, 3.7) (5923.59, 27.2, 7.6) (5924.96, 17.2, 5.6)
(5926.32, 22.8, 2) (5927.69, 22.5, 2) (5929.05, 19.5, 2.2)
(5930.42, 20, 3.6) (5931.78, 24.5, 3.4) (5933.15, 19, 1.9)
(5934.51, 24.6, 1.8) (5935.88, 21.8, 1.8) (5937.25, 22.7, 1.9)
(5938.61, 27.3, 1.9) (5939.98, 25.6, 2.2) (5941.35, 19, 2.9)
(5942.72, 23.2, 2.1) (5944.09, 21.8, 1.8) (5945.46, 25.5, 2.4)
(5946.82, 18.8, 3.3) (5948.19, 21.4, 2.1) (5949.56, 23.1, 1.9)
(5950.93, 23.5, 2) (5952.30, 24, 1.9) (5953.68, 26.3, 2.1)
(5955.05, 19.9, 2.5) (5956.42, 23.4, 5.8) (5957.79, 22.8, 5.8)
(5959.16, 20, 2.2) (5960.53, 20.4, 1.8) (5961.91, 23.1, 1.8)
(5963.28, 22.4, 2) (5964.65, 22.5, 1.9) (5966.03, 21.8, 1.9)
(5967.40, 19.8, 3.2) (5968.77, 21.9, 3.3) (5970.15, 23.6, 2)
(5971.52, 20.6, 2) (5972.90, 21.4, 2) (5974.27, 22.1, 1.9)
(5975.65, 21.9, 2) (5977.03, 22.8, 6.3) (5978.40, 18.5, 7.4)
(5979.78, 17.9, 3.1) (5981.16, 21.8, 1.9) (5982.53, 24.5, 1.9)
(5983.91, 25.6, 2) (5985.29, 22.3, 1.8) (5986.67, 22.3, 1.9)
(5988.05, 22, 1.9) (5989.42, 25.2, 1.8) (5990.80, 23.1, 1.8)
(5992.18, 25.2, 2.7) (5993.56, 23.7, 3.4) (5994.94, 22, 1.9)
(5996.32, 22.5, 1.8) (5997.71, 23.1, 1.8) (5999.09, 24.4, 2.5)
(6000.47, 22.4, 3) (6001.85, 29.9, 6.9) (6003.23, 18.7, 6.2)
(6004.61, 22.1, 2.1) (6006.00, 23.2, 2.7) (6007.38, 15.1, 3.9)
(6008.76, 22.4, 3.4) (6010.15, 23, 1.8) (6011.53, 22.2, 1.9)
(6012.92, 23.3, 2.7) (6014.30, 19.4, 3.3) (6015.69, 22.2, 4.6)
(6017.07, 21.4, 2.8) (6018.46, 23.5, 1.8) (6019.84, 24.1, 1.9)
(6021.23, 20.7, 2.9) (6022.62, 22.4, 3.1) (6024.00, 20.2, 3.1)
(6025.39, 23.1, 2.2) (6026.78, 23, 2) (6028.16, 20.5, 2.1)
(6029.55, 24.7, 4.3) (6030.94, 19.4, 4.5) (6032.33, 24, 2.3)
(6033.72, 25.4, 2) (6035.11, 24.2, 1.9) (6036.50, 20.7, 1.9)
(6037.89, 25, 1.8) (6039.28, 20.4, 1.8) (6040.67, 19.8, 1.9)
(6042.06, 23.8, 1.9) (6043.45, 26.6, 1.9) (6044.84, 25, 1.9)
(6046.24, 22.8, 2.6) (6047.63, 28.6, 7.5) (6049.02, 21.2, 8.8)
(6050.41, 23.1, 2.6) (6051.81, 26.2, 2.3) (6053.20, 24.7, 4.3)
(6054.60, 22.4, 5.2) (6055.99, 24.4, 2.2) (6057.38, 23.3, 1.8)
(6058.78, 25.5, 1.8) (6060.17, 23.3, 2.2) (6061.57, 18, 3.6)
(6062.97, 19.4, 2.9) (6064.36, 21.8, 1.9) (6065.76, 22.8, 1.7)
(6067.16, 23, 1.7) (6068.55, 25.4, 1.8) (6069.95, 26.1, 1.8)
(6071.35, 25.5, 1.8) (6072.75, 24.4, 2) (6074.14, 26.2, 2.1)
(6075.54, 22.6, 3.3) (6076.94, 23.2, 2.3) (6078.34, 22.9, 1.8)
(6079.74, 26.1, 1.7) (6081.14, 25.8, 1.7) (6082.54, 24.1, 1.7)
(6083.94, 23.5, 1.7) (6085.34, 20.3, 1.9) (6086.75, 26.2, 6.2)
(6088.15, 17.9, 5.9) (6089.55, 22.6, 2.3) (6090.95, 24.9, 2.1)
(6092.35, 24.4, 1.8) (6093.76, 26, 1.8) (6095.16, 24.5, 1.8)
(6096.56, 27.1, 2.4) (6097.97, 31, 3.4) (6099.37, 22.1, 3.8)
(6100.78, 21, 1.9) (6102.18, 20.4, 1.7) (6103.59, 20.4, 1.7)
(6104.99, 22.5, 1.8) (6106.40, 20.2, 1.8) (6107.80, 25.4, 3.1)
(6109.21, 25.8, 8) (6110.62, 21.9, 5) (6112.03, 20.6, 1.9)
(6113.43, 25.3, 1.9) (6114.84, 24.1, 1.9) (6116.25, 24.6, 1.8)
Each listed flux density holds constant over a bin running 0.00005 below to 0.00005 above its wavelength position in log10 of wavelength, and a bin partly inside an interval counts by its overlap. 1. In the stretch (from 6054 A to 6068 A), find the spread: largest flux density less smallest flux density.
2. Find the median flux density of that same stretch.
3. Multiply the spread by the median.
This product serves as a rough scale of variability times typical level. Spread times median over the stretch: 172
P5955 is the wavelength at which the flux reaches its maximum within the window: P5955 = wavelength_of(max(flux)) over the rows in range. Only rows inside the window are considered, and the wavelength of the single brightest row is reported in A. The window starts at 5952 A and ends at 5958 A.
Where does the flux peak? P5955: 5953.68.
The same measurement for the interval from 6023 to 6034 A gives 6033.72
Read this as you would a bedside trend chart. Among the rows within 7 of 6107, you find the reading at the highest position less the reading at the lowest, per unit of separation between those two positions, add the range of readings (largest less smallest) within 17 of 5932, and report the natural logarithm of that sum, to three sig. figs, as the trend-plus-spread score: 2.38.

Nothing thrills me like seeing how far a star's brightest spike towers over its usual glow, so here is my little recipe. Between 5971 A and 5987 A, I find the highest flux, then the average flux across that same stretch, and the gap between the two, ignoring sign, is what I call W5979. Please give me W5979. 3.8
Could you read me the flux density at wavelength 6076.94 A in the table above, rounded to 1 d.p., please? 23.2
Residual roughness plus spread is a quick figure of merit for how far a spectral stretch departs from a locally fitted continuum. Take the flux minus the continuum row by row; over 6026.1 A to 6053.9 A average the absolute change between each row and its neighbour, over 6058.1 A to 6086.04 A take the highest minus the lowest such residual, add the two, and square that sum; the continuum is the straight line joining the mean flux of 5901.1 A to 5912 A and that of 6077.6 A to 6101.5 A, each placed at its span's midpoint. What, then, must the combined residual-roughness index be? 129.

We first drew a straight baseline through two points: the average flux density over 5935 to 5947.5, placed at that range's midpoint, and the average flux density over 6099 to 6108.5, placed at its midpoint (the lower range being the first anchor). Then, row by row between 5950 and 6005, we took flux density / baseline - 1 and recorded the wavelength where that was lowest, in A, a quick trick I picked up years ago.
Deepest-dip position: 5979.78 A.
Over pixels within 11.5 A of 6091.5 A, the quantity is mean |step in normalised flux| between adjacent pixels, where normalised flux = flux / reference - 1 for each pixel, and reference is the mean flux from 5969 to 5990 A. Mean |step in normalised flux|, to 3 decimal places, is 0.143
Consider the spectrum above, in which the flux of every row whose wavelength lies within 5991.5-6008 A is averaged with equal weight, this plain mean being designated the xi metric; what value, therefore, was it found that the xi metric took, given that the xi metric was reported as 22.7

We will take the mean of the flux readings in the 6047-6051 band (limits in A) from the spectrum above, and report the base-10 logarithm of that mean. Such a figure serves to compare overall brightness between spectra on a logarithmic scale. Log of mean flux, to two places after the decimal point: 1.39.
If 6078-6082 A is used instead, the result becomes 1.40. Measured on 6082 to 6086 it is 1.35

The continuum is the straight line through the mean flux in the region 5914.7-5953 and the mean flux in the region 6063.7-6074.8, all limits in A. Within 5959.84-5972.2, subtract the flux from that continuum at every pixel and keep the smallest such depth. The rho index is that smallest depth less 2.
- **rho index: -3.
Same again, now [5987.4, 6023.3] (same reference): -8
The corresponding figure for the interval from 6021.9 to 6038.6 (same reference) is -3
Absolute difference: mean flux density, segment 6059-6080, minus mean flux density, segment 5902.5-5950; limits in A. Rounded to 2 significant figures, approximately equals 1.1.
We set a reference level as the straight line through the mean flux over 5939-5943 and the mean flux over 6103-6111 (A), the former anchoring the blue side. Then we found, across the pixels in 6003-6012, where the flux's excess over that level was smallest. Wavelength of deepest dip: 6007.38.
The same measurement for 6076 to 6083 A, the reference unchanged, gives 6078.34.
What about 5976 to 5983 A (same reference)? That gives 5979.78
